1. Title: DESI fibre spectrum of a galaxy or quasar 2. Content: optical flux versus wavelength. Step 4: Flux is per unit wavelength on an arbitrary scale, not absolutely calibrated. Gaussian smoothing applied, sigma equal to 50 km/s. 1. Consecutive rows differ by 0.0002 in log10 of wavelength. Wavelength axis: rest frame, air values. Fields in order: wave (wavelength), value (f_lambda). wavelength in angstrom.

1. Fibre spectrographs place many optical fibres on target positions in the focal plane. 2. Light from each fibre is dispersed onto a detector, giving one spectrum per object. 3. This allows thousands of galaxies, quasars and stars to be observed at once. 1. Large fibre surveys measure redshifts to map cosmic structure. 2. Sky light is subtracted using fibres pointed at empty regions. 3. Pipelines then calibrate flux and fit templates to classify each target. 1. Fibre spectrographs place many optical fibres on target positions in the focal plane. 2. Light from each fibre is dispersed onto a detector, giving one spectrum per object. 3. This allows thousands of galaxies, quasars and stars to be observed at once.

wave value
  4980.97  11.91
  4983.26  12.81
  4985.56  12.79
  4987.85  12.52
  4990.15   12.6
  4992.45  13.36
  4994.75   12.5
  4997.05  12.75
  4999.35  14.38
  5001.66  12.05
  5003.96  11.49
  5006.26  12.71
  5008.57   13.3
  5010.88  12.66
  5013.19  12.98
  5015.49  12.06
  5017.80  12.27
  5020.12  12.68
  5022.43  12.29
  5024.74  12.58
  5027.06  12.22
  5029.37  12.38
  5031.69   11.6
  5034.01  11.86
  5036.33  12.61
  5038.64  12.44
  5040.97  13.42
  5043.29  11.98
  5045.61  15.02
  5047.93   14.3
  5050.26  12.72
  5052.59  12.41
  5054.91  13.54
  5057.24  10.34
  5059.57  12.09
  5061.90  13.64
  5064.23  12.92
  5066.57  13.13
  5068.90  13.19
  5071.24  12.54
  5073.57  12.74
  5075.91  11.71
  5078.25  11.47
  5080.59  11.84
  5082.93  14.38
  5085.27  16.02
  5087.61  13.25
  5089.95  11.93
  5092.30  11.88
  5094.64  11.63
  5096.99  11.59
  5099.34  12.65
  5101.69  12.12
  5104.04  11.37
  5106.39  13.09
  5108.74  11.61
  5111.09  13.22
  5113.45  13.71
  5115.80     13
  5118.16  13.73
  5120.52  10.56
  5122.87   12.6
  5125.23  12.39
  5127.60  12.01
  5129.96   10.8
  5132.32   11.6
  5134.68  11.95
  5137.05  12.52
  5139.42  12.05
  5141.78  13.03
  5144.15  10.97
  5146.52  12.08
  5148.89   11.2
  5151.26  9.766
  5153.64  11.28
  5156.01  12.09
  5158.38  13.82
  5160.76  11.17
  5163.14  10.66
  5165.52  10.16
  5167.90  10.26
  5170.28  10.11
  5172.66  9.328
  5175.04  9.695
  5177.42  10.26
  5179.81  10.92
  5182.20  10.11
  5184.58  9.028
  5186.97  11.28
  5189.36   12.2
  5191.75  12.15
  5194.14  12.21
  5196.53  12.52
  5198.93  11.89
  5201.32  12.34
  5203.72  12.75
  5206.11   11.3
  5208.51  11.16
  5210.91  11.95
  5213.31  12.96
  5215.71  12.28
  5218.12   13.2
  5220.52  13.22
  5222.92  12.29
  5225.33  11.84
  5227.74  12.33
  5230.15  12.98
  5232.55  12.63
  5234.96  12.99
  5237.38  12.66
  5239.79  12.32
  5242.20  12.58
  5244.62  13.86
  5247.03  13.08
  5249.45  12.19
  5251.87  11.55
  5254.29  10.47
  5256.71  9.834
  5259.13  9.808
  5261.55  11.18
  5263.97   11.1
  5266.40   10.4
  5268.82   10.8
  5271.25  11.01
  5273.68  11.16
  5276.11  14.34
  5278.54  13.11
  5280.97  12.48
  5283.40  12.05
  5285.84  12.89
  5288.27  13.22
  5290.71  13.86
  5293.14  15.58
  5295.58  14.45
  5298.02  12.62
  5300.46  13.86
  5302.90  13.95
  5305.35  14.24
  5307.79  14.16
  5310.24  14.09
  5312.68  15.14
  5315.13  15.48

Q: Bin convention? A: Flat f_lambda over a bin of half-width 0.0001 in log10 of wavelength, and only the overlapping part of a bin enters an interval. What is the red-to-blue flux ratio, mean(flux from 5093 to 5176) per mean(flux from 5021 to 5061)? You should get 0.931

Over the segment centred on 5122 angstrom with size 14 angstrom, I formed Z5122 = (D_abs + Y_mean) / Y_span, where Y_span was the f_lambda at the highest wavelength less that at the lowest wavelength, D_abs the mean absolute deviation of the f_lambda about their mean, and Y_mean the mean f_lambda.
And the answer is -13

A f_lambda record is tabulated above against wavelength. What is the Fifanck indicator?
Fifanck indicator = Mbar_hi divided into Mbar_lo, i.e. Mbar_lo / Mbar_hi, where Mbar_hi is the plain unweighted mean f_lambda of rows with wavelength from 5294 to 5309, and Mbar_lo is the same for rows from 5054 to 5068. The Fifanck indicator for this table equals 0.91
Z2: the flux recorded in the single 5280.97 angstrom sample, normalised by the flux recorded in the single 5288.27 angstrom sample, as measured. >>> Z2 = 0.94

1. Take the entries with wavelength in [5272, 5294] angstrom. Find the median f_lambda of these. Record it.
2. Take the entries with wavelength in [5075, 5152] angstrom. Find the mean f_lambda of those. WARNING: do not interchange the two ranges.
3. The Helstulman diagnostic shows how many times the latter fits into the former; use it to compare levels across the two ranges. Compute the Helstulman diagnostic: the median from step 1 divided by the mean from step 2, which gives 1.07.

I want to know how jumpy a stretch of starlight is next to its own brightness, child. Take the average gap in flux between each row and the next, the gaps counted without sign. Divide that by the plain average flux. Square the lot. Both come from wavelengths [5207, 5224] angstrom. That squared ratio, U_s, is 0.0034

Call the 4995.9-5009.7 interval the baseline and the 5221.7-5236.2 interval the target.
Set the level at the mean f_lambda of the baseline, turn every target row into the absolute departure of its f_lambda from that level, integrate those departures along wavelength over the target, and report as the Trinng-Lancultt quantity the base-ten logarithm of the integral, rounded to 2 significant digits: 0.77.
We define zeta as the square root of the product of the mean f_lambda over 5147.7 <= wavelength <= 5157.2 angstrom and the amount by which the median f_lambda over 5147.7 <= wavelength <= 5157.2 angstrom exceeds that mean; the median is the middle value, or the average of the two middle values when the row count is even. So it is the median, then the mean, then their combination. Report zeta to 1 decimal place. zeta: 1.3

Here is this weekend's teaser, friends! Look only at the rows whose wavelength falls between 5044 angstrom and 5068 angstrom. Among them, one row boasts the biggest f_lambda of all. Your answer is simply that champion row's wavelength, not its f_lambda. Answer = 5045.61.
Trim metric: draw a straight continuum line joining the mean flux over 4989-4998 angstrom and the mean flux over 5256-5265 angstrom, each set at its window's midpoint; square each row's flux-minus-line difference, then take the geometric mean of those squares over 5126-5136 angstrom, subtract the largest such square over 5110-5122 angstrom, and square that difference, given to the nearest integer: 16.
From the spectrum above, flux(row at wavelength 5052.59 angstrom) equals 12.41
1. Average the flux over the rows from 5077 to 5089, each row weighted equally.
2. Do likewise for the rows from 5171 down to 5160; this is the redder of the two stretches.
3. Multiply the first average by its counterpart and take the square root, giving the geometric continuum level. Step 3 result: 11.8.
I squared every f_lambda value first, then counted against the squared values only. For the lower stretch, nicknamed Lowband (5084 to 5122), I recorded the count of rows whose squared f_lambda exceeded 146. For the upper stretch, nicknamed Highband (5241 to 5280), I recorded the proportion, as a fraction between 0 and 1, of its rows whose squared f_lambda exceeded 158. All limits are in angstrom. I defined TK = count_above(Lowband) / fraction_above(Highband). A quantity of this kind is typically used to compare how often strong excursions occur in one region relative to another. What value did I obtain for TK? 29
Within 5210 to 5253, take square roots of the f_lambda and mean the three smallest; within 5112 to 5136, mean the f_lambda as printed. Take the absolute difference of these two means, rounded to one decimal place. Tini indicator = 8.8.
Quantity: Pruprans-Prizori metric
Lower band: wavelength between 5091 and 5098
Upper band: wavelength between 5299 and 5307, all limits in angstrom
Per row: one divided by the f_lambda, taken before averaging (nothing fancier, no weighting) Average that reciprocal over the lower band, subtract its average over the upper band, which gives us 0.014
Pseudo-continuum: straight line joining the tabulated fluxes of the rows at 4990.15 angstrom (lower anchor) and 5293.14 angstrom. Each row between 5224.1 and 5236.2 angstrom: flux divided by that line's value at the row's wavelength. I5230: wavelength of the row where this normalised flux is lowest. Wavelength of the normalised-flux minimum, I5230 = 5225.33 angstrom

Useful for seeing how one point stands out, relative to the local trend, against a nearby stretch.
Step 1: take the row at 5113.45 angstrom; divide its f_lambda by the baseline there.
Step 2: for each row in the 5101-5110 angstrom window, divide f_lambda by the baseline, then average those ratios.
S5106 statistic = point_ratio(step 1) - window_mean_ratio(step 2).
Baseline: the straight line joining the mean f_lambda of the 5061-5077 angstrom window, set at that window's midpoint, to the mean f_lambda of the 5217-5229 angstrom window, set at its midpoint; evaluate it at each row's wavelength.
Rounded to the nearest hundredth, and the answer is 0.13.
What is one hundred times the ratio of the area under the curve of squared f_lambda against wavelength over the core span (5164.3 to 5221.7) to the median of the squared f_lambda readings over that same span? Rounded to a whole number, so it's 5600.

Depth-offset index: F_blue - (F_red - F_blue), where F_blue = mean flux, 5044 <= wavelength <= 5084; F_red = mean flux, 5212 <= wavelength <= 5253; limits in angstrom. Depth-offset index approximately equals 13.0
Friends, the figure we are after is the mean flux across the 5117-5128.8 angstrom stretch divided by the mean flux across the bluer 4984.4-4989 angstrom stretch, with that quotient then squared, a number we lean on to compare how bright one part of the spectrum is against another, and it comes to 0.94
